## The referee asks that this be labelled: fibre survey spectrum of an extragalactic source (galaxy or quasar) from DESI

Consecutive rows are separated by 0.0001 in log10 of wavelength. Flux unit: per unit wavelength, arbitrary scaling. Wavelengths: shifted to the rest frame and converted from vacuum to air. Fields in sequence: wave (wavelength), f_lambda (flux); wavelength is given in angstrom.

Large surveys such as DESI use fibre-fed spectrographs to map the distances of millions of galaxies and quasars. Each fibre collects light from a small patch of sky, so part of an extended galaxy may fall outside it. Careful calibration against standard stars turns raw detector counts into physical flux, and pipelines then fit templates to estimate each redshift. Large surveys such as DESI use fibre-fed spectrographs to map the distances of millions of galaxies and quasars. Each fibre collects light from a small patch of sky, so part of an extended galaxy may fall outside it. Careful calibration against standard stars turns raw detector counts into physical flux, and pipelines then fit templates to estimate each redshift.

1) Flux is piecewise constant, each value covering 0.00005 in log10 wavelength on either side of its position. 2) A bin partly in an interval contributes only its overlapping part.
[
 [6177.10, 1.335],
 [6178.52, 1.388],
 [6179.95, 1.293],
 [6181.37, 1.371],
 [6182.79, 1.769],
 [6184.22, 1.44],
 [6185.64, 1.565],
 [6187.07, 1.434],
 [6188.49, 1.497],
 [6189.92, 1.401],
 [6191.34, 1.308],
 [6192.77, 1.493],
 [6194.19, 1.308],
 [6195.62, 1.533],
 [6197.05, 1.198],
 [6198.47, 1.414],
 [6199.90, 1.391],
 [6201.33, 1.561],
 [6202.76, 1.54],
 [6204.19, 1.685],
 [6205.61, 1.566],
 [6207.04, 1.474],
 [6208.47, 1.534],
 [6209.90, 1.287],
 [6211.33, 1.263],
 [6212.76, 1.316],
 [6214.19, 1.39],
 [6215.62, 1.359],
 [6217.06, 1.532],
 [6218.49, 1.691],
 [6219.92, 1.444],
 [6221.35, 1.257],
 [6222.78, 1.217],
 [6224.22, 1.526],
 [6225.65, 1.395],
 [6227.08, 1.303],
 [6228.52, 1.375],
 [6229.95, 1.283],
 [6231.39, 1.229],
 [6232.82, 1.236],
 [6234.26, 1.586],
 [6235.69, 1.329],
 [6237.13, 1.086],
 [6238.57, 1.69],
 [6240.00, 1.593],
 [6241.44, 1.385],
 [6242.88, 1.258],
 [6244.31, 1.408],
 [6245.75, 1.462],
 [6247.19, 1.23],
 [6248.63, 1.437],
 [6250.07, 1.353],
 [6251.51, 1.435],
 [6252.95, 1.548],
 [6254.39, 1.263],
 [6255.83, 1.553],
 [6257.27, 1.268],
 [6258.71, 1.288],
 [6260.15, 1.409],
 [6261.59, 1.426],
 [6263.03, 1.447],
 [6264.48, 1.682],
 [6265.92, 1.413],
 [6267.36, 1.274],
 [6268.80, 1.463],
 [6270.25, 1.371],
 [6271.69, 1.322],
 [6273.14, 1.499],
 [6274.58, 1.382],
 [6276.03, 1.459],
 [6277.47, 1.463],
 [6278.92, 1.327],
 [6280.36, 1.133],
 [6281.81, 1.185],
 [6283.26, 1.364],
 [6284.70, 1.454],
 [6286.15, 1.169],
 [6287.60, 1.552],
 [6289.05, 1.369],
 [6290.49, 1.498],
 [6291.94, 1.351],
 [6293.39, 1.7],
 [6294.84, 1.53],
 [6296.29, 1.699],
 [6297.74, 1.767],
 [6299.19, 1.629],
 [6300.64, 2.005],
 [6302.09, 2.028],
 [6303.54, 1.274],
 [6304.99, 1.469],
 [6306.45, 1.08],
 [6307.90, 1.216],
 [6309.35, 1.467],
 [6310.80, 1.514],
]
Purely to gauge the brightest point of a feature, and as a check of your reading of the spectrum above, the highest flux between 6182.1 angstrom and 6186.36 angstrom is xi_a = 1.769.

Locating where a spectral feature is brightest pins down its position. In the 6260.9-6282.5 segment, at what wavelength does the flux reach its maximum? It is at 6264.48 angstrom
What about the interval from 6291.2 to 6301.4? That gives 6300.64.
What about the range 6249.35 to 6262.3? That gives 6255.83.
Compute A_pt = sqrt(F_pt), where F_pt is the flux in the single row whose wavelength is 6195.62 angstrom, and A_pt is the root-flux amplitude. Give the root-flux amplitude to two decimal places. 1.24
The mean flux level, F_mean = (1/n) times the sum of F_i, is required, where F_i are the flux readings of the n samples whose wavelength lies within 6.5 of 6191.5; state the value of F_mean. 1.415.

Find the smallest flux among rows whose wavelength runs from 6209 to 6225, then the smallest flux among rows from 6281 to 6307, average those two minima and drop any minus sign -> 1.15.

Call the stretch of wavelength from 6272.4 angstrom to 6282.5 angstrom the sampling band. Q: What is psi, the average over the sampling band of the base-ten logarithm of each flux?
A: 0.128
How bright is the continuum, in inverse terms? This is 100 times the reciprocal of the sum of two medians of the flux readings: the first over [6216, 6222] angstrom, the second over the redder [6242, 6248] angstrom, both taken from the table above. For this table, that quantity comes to 35.4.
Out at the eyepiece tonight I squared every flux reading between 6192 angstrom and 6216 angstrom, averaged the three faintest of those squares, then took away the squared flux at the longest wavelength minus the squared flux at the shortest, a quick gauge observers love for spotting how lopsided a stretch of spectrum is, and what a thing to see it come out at 1.9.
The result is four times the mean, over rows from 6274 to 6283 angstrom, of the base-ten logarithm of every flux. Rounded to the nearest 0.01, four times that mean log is 0.48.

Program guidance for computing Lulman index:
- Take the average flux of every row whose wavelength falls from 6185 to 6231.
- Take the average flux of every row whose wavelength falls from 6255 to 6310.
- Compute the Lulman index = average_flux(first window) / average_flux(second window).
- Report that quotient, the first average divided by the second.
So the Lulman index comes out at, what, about 0.98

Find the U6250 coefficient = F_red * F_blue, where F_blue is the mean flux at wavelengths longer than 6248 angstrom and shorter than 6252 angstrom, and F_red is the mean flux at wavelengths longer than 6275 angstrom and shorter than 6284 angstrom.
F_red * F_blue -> 1.86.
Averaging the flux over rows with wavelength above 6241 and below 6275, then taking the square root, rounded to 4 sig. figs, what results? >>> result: 1.183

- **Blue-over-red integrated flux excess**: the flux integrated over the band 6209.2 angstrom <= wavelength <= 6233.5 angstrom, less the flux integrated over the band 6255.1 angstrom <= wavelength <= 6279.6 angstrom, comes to -1.6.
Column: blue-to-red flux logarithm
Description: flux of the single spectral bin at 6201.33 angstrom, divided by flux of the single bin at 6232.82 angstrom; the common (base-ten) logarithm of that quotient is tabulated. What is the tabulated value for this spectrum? 0.10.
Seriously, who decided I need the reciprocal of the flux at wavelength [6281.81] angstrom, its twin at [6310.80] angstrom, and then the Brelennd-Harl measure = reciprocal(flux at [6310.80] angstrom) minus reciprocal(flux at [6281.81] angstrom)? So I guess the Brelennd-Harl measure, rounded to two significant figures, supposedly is -0.18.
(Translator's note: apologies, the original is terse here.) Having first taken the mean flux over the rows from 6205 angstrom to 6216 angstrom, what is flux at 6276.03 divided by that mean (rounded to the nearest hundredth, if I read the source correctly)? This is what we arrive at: 1.04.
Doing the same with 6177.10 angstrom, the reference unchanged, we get 0.95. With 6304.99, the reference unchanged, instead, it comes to 1.05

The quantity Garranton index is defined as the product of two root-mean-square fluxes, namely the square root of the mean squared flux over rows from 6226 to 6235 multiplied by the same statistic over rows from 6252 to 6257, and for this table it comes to 1.96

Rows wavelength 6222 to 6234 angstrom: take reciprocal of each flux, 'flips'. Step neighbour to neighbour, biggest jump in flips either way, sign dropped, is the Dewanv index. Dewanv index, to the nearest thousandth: 0.166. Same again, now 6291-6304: 0.292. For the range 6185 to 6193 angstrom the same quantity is 0.095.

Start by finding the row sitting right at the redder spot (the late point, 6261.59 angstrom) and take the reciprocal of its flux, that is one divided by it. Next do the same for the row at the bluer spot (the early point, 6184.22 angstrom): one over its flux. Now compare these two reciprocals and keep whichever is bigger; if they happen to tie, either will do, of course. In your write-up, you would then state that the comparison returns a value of 0.70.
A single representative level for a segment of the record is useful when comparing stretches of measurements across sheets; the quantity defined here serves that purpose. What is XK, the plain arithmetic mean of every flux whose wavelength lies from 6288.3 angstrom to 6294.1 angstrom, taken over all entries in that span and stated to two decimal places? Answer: 1.48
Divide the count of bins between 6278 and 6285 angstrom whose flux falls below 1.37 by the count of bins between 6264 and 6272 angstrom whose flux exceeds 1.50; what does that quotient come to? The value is 4.0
